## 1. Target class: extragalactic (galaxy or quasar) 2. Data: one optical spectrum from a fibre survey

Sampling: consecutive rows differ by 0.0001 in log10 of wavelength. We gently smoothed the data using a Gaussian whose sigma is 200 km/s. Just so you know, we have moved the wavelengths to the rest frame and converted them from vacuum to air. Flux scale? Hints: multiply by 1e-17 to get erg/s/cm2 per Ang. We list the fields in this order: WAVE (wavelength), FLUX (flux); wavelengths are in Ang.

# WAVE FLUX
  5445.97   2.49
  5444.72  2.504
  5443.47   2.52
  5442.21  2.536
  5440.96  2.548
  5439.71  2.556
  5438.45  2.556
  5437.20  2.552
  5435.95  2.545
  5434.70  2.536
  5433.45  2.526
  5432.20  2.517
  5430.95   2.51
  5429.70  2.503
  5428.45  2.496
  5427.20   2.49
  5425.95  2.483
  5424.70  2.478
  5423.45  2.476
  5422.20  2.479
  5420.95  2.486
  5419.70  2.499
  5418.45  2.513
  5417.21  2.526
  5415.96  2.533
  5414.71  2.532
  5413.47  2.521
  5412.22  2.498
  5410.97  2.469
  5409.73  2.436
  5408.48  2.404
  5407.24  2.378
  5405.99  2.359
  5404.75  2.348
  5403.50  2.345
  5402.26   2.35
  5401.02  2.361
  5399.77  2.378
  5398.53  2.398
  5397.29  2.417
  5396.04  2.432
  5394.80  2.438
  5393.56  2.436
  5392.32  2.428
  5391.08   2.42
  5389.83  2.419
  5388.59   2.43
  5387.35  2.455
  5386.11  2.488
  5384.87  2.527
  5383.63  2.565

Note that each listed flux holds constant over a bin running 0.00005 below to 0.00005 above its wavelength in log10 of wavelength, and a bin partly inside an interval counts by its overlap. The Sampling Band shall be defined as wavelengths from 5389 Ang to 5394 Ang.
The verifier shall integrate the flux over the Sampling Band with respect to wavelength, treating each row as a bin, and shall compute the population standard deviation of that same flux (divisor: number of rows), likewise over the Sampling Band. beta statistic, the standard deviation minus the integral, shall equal -12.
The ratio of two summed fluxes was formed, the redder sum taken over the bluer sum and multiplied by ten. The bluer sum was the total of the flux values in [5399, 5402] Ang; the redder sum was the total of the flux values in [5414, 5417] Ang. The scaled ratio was 10.7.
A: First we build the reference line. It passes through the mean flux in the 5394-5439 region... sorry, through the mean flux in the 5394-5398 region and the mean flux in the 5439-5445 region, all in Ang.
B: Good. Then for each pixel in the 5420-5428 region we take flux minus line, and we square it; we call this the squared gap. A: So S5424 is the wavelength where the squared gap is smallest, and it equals 5420.95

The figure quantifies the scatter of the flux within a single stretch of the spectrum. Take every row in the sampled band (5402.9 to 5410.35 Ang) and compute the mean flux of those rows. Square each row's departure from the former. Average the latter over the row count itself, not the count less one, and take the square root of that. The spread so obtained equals 0.033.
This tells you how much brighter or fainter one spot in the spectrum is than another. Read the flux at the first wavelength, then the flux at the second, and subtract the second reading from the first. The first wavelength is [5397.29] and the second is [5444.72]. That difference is -0.087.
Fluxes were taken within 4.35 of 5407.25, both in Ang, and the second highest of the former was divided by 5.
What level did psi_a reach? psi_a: 0.487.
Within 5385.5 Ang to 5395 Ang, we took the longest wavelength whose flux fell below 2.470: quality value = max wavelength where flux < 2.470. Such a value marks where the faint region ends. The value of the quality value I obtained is 5394.80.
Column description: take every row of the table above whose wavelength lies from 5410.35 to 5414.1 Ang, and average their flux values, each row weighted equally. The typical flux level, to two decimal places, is 2.50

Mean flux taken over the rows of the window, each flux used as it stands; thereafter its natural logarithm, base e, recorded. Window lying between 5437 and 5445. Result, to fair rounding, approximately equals 0.932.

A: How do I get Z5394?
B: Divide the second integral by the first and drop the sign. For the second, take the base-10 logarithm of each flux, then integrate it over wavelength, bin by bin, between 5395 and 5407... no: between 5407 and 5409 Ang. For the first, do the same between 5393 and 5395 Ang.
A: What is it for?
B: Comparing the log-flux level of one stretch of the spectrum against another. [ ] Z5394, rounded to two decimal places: 0.98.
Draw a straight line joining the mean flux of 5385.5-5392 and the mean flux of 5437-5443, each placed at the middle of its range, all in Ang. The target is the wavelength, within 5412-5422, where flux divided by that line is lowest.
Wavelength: 5420.95 Ang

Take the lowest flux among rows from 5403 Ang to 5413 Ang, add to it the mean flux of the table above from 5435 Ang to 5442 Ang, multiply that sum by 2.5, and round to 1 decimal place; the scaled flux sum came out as 12.2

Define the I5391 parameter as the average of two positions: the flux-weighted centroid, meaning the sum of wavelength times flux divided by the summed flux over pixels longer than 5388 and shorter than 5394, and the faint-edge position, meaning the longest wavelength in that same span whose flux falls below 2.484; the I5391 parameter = 5392.3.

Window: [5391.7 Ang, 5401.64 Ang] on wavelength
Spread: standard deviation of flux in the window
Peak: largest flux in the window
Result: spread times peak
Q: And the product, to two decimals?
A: 0.07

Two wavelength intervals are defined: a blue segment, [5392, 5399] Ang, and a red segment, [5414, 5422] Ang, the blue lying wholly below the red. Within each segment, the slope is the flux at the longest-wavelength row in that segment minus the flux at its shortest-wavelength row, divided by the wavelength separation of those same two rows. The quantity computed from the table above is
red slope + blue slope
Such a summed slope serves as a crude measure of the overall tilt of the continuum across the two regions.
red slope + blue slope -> -0.012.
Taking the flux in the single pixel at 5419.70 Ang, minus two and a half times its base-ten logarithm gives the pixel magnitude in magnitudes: -0.99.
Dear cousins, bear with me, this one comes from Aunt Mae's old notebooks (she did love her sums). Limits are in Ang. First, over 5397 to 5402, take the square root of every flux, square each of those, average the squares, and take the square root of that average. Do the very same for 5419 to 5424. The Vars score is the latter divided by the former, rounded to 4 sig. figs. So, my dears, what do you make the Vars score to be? 1.020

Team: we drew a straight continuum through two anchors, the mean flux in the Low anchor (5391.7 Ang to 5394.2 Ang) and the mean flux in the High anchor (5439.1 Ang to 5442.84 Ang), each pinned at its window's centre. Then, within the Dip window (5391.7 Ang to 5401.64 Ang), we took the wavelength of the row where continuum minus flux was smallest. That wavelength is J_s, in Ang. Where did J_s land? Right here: 5393.56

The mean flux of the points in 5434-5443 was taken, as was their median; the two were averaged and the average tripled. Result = 7.6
